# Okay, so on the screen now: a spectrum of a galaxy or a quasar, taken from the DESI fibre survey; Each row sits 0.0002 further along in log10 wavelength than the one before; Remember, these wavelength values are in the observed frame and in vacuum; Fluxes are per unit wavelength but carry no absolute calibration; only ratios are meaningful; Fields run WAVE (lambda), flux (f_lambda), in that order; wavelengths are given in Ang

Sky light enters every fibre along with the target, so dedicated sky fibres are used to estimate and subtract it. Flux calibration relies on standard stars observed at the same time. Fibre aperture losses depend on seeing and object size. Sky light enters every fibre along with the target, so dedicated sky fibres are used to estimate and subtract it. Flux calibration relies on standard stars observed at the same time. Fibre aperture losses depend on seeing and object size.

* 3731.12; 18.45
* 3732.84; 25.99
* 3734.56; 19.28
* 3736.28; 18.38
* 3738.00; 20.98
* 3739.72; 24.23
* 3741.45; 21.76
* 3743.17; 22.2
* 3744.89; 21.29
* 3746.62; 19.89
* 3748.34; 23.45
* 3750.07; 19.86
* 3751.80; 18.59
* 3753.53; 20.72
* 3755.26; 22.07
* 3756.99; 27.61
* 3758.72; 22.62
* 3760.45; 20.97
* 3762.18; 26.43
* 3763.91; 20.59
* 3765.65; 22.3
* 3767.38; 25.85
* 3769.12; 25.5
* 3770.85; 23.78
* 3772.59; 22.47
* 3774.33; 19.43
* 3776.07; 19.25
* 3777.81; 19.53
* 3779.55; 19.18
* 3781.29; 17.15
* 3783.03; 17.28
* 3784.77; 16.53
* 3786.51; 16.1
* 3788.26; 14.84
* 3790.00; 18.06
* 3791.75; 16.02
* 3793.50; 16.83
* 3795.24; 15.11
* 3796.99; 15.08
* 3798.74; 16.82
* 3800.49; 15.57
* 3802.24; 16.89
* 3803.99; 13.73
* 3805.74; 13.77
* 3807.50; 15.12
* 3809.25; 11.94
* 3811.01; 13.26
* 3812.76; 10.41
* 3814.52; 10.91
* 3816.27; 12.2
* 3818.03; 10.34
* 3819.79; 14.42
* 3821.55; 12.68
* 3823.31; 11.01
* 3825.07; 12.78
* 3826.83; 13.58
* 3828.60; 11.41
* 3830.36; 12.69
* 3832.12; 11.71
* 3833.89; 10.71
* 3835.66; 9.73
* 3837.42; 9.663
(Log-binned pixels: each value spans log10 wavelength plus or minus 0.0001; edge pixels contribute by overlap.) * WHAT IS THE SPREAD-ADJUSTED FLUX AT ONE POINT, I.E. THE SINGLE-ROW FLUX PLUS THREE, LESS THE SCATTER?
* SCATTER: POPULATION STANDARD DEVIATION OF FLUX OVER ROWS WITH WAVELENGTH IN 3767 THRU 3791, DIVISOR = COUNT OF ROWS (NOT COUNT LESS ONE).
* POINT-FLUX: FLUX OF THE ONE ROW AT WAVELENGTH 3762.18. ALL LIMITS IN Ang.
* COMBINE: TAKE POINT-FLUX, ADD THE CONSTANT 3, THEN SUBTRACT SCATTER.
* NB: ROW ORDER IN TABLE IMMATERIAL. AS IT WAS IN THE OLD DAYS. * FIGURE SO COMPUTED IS 26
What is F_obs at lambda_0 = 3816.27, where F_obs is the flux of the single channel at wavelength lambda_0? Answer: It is 12.2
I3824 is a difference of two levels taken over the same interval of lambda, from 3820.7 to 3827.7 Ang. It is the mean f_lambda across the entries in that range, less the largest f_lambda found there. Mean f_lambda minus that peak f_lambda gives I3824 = -1.1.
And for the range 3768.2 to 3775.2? -2.7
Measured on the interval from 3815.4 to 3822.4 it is -2.0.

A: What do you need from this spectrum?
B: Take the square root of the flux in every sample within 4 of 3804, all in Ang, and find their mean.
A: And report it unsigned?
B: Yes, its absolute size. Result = 3.87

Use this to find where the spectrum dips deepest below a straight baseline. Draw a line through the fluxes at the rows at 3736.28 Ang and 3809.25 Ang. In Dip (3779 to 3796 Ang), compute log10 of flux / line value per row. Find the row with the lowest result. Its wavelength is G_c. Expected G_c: 3788.26 Ang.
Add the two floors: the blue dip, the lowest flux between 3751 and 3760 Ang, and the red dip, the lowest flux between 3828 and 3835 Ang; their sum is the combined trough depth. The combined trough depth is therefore 29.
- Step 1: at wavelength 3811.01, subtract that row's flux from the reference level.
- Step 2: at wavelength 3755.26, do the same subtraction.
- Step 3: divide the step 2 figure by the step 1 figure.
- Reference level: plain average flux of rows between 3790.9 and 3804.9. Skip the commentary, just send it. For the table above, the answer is -2.5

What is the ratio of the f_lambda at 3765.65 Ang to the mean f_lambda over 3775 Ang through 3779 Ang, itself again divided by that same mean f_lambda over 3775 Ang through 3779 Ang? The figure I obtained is 0.059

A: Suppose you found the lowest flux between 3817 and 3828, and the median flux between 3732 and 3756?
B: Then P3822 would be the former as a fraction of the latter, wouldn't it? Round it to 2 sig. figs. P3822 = 0.49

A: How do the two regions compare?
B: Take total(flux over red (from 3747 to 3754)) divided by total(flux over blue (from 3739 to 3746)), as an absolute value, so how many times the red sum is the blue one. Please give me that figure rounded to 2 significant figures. 0.92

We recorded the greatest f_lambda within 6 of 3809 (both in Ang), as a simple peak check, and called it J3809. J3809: 15.12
